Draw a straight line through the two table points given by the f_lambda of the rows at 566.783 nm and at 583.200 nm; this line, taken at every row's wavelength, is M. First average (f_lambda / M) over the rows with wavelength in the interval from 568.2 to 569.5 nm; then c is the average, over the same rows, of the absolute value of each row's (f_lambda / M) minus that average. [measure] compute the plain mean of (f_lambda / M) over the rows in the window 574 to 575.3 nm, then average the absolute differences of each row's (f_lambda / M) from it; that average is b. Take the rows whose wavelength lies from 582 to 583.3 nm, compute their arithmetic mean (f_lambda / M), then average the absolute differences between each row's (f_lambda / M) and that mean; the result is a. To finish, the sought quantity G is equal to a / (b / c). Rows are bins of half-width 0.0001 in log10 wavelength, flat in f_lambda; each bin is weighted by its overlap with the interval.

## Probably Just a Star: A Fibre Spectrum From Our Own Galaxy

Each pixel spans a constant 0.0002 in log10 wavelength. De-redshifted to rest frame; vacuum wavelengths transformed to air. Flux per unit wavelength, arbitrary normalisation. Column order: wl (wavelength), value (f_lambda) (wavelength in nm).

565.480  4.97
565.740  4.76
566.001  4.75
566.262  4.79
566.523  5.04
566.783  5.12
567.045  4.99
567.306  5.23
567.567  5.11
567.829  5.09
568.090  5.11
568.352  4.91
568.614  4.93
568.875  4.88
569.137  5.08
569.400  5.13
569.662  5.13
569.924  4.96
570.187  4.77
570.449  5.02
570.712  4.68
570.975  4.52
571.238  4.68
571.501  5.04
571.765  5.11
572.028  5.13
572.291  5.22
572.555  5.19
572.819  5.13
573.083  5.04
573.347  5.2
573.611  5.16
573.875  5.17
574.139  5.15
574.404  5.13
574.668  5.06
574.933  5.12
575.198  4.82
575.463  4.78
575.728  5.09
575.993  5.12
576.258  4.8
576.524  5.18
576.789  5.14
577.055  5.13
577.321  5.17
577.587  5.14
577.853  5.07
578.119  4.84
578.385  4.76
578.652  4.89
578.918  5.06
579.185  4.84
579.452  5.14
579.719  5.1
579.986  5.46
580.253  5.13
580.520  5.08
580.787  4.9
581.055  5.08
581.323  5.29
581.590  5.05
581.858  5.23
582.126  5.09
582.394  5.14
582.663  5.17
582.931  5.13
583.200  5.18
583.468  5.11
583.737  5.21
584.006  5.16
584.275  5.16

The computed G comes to 0.005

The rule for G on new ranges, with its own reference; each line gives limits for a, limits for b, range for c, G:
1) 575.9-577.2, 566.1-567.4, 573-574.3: 0.007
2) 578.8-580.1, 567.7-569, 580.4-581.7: 0.025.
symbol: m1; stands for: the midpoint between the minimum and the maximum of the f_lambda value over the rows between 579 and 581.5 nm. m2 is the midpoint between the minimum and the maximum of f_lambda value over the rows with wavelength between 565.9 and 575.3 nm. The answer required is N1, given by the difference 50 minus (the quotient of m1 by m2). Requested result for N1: 48.94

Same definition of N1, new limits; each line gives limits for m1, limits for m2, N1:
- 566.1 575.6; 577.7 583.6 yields 49.05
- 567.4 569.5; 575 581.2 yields 49.02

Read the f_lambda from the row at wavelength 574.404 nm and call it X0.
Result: 5.13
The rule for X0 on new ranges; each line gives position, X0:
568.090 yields 5.11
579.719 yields 5.1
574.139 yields 5.15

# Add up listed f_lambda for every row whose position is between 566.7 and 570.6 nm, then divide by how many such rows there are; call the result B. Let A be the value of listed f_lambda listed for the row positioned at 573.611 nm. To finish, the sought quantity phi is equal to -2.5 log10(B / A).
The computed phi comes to 0.028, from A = 5.16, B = 5.03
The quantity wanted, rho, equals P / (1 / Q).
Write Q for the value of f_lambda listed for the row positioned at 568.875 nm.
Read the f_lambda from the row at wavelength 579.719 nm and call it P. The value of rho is 24.9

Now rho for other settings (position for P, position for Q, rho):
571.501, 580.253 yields 25.9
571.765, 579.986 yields 27.9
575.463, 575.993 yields 24.5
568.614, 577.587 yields 25.3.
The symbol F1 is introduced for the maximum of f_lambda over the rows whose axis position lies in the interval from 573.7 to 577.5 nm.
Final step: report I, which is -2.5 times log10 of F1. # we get -1.786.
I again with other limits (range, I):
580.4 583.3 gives -1.809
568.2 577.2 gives -1.794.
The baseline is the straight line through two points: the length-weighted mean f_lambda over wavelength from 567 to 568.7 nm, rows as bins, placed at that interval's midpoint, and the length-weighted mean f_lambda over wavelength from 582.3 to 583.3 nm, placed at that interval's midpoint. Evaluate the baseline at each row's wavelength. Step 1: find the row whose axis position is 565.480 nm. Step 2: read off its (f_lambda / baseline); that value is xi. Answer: 0.99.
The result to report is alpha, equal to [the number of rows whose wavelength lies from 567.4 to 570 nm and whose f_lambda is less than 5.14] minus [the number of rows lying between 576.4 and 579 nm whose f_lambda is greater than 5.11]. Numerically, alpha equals 5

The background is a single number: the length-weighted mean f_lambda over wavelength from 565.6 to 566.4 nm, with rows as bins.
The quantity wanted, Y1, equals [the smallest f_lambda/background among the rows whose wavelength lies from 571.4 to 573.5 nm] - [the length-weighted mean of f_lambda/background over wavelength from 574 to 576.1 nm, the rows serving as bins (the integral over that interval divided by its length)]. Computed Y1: 0.001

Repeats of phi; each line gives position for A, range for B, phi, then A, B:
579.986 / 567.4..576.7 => 0.092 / 5.46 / 5.02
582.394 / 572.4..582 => 0.014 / 5.14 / 5.07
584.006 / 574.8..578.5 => 0.032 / 5.16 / 5.01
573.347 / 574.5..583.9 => 0.027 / 5.2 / 5.07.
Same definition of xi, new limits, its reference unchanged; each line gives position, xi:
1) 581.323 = 1.03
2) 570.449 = 0.99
